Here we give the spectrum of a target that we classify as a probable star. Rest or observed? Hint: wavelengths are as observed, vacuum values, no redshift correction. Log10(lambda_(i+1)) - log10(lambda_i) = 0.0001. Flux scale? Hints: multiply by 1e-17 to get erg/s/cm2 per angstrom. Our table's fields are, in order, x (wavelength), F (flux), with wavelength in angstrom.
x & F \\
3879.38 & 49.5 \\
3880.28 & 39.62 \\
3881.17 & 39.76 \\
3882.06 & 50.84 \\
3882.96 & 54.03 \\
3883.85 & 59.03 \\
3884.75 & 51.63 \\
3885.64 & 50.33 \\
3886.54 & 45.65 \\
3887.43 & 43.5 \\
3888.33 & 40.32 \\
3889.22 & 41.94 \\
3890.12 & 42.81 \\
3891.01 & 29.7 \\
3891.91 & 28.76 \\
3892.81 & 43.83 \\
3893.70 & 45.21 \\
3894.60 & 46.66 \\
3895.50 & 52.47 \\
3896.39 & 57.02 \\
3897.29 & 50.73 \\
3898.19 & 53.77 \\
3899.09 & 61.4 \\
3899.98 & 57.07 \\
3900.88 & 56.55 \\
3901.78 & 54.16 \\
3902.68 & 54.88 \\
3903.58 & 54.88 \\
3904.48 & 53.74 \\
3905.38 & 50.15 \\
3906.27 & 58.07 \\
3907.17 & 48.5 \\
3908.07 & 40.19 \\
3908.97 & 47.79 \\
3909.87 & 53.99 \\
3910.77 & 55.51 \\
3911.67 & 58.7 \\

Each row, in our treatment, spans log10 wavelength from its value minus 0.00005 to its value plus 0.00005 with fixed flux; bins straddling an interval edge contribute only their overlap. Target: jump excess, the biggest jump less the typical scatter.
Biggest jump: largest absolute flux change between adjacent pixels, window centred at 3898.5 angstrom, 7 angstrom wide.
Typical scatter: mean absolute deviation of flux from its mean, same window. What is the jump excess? 5.0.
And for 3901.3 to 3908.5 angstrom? 5.4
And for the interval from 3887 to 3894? 9.9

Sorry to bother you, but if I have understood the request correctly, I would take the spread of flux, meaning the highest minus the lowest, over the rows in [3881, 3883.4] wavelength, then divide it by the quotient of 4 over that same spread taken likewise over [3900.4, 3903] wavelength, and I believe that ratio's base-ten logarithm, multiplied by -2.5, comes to -2.3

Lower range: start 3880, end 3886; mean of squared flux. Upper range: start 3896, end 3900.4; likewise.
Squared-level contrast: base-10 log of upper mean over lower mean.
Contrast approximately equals 0.10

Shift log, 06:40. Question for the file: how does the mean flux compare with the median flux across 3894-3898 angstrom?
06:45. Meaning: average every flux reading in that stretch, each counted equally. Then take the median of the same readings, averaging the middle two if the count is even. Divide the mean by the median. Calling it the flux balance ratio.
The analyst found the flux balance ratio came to 1.00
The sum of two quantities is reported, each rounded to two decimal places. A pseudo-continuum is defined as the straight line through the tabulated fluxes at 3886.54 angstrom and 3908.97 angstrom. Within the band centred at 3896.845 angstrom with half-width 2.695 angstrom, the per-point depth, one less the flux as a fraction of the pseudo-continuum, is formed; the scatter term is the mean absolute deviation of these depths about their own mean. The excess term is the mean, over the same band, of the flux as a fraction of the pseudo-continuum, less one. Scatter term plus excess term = 0.23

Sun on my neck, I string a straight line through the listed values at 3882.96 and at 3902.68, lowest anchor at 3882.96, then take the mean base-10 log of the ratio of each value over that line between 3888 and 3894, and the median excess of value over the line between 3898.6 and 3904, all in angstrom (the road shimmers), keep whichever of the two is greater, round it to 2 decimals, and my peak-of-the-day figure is 0.87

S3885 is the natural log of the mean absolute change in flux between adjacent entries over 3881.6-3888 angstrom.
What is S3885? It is 1.37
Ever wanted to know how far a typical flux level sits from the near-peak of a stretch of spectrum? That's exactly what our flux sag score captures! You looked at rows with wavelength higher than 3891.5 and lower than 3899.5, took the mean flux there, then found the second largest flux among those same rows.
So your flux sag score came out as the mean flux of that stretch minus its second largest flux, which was -8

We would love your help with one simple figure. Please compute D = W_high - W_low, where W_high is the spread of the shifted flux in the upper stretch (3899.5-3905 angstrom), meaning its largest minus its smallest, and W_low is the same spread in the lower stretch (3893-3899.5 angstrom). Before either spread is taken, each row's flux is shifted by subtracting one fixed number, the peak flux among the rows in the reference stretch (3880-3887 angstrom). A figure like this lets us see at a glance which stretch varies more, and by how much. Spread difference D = -13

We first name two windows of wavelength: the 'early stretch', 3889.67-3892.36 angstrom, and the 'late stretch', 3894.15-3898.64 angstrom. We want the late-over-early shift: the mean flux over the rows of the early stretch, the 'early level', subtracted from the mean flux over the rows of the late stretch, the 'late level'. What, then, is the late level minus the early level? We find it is 18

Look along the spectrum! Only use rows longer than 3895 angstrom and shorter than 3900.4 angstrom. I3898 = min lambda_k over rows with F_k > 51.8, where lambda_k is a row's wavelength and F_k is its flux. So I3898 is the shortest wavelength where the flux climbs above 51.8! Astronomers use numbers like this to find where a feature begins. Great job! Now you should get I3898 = 3895.50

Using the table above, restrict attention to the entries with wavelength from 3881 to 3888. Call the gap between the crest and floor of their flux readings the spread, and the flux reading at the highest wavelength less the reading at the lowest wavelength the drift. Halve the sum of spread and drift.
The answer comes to 12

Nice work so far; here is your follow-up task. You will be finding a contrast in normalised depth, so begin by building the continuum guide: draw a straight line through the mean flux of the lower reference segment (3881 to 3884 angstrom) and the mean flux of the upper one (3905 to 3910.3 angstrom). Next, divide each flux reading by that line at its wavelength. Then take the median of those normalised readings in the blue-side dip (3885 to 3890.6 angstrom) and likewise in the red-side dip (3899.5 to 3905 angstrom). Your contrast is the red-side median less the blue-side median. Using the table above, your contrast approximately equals 0.25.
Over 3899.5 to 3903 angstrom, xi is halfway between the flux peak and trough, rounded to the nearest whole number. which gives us 56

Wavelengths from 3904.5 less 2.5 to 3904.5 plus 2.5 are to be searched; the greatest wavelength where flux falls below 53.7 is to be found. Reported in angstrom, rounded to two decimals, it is 3905.38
